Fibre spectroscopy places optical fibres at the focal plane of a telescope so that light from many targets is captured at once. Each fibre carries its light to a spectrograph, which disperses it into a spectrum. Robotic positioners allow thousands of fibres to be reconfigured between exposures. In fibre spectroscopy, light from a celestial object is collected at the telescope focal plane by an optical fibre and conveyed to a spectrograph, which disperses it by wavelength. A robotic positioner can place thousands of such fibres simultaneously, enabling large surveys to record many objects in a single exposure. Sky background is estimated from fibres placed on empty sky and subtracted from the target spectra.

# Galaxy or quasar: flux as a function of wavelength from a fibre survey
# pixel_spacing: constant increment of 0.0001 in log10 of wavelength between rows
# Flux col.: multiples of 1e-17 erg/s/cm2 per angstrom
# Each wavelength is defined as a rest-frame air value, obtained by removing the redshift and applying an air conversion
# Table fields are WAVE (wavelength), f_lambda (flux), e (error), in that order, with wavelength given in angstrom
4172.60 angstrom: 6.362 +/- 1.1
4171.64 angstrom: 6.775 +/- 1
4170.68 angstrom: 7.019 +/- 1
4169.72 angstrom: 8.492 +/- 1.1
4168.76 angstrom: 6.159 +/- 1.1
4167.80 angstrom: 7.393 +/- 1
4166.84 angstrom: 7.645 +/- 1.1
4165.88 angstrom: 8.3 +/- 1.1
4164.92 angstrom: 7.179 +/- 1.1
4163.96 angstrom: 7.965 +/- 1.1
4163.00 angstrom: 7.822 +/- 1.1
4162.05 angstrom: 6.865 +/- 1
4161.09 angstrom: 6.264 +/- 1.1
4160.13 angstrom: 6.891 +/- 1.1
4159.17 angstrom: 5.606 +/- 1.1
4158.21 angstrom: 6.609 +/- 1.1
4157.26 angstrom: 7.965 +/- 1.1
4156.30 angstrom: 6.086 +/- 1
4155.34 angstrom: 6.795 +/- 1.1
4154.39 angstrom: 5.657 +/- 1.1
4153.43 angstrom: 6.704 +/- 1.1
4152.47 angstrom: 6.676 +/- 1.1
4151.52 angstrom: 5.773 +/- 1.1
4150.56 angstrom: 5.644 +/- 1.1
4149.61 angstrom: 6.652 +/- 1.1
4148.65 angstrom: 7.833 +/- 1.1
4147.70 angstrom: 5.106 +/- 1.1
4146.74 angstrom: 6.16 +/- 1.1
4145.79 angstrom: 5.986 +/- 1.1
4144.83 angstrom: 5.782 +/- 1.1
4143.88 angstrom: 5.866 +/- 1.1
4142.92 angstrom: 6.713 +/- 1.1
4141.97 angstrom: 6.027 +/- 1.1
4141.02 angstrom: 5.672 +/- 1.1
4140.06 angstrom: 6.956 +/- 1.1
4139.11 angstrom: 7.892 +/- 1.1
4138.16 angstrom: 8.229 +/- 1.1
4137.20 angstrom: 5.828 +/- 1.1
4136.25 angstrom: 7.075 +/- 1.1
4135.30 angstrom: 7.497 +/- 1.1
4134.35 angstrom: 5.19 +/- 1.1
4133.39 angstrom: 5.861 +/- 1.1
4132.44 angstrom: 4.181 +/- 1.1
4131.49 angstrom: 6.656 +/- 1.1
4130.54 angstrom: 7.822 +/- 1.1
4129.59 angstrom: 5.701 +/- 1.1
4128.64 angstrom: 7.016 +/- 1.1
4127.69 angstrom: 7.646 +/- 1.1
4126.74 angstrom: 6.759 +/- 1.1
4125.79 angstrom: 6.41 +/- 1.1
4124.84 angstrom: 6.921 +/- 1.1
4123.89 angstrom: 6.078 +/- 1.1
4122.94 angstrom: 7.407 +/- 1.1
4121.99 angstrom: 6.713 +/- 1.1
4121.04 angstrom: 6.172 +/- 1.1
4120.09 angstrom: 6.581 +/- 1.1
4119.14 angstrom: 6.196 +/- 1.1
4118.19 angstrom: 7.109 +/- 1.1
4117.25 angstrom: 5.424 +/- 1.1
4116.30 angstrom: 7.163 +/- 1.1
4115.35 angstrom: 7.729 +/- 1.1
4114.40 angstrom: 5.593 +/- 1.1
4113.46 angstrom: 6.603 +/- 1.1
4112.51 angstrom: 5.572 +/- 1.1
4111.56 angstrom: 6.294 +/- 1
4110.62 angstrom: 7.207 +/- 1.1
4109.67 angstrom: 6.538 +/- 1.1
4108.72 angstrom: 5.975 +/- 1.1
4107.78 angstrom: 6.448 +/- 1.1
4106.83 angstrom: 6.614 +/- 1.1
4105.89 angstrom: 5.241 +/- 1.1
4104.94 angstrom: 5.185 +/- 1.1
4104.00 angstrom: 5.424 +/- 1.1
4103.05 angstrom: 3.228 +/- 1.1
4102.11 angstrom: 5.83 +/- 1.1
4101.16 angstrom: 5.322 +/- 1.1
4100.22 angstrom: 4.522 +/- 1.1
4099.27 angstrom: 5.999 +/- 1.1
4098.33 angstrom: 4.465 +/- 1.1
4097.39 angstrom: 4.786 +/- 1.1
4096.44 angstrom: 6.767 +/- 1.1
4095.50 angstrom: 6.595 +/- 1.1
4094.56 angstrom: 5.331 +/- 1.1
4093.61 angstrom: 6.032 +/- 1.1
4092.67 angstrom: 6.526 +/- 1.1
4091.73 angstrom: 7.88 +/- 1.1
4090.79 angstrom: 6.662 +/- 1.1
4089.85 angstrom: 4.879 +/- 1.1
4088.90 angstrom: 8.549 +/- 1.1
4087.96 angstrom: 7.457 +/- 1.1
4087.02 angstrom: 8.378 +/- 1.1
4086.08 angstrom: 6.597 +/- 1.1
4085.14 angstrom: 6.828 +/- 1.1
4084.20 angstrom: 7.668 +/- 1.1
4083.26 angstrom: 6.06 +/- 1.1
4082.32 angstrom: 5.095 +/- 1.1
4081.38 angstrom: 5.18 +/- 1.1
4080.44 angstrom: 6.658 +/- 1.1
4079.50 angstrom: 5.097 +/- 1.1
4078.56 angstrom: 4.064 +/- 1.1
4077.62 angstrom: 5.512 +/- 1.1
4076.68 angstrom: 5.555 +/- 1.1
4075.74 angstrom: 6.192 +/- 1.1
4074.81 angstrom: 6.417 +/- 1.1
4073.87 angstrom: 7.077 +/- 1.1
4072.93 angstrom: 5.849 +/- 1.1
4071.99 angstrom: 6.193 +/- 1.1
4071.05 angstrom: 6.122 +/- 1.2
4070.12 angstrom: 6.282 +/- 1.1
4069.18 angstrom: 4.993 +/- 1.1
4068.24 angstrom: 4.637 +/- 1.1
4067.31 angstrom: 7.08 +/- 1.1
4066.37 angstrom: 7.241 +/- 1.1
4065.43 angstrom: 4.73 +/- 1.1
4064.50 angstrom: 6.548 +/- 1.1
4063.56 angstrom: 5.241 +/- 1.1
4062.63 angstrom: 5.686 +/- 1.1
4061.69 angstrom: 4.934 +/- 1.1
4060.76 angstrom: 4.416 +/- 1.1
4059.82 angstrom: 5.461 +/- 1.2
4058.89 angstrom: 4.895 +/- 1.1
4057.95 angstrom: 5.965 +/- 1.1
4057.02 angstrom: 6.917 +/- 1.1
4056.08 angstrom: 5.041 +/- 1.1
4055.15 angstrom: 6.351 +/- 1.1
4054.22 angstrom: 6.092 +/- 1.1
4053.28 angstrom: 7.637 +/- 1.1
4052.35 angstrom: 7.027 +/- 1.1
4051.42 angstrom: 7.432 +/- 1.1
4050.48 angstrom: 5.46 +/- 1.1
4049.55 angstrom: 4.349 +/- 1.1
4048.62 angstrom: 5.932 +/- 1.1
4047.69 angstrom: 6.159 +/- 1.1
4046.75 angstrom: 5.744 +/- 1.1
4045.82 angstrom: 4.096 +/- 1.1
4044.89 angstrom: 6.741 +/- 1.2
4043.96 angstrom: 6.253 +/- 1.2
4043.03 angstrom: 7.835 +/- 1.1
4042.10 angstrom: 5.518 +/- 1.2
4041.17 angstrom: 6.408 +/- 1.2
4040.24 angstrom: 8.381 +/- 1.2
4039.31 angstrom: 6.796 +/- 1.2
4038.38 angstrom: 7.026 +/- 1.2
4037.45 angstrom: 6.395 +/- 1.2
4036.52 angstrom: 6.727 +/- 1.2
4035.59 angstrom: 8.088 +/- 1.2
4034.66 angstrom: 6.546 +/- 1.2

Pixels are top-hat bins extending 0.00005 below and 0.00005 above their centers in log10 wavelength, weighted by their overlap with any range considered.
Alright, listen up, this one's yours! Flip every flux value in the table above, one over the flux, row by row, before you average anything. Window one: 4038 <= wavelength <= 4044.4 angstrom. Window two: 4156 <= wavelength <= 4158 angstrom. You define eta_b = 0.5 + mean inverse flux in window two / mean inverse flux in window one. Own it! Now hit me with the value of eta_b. 1.48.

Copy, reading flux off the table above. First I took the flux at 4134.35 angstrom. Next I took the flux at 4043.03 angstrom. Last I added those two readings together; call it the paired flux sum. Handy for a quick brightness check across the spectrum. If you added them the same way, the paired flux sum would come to 13.0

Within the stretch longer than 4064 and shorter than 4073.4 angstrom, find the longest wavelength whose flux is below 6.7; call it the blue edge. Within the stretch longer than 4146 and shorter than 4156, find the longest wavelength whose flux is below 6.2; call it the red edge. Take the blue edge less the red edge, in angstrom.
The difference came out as -81.5 angstrom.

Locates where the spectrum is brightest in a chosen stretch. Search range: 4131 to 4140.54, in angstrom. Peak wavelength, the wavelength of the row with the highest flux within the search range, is 4138.16 angstrom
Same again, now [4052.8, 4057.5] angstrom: 4053.28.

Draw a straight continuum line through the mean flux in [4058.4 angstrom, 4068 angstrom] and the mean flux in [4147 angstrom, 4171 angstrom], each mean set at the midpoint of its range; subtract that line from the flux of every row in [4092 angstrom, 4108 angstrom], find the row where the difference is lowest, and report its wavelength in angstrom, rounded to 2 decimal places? 4103.05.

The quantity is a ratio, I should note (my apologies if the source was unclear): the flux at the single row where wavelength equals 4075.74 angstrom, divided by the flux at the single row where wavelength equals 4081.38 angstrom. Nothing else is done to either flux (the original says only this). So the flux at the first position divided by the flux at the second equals 1.2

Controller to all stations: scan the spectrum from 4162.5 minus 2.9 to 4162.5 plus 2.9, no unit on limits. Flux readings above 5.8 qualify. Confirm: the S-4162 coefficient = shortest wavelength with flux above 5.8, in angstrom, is 4160.13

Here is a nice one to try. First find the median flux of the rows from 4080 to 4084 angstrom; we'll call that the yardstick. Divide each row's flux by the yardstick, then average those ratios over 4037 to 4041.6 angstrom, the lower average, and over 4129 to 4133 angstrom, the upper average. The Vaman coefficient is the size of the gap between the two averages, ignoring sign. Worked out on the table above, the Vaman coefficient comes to 0.16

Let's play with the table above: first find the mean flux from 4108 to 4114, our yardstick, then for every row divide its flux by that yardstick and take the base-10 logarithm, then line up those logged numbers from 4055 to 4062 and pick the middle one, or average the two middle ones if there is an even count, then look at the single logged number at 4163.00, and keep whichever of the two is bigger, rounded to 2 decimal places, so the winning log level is 0.09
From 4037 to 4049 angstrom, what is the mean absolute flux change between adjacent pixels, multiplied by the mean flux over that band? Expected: 7.8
